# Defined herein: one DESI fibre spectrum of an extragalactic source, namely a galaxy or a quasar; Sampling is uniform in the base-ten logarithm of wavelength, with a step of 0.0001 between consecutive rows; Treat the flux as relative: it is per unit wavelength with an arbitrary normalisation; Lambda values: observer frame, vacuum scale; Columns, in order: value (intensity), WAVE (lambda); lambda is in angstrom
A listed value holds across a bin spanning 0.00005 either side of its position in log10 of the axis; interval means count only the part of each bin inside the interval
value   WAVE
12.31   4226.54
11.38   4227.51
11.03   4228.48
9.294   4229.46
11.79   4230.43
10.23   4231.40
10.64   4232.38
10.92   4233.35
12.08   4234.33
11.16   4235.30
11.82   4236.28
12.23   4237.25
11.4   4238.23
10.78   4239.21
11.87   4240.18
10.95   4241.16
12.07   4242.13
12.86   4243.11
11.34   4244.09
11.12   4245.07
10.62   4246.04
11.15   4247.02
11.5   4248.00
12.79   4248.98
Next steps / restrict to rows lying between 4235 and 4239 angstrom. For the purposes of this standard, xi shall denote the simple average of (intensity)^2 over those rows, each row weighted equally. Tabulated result 136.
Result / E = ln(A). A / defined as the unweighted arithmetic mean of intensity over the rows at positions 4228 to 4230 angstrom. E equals 2.32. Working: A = 10.2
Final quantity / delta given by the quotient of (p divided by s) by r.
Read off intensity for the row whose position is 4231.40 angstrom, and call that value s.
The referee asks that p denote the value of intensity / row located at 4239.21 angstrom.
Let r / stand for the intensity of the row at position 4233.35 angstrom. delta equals 0.096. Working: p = 10.78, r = 10.92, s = 10.23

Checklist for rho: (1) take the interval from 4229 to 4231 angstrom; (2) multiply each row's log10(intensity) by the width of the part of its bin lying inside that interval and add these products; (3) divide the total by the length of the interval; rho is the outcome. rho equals 1.024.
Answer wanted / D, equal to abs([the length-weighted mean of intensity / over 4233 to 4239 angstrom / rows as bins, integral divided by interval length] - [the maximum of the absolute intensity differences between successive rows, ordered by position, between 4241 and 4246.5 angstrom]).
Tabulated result 10.0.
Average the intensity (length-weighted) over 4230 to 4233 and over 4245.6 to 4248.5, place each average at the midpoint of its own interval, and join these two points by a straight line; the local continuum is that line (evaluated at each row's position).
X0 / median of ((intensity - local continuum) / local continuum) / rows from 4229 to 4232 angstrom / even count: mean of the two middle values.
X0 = -0.060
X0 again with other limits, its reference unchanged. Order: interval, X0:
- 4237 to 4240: 0.039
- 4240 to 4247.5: 0.017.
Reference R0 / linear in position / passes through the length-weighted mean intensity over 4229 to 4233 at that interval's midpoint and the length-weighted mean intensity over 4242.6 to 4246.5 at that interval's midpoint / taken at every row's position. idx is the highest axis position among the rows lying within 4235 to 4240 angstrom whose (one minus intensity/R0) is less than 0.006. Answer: 4238.23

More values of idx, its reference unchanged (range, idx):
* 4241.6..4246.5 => 4243.11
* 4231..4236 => 4235.30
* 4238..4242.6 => 4242.13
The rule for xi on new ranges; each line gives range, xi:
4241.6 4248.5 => 133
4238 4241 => 129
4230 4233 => 119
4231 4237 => 125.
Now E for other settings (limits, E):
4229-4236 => 2.39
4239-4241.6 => 2.42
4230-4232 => 2.40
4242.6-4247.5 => 2.44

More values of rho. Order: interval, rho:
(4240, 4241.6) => 1.052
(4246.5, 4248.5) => 1.051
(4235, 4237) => 1.065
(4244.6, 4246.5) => 1.040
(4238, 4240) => 1.049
